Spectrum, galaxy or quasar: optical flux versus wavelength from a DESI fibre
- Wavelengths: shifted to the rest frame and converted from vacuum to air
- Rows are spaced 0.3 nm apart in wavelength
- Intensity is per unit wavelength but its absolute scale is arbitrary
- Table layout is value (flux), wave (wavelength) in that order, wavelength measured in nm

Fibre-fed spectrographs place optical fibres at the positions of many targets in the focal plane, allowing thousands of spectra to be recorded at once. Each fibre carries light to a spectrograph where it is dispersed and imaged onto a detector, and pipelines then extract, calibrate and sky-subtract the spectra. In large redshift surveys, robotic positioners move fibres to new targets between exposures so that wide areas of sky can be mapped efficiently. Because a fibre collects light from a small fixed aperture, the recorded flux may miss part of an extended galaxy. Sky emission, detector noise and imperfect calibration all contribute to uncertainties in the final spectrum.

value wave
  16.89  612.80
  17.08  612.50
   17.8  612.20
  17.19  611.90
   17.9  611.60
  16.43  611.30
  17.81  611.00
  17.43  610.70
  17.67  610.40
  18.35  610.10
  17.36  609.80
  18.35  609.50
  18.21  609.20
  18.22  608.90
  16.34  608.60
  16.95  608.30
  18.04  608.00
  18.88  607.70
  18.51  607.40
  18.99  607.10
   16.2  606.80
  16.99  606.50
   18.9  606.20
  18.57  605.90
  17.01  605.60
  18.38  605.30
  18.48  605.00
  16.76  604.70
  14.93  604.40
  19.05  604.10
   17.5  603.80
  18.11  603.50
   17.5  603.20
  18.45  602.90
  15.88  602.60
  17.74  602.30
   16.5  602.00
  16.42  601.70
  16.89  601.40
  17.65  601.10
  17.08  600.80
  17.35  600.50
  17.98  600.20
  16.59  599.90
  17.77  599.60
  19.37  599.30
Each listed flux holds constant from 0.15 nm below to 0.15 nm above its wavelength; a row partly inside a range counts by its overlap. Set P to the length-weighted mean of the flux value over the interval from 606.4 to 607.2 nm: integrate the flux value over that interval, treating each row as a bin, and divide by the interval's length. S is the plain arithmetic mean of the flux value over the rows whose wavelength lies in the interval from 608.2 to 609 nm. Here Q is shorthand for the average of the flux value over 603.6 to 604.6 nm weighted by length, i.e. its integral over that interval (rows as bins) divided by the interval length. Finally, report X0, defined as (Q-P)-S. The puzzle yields -17.3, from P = 17.3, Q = 17.2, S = 17.2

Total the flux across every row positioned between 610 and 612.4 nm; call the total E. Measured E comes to 141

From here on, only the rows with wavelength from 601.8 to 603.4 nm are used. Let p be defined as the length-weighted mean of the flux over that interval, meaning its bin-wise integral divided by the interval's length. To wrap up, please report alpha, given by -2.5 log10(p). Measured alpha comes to -3.090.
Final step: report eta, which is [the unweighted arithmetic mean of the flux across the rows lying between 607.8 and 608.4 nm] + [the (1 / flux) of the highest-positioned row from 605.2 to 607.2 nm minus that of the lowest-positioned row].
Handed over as 17.5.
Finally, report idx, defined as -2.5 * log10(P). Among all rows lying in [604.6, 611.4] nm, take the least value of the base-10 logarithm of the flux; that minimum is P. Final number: -0.207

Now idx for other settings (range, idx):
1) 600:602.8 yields -0.199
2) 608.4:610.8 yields -0.210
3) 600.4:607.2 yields -0.174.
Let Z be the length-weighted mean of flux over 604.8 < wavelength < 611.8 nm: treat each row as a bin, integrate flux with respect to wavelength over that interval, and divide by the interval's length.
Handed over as 17.8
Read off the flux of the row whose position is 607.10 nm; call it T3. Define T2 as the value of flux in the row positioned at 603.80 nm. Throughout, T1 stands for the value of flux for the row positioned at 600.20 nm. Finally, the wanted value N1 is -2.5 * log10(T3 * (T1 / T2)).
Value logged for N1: -3.23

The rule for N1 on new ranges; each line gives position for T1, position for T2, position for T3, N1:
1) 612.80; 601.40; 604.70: -3.06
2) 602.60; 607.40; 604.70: -2.89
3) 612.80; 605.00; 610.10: -3.06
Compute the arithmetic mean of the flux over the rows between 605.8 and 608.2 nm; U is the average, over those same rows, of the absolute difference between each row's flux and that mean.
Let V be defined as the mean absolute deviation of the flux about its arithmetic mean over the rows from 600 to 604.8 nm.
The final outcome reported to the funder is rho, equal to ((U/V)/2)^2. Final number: 0.26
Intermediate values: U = 0.79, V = 0.77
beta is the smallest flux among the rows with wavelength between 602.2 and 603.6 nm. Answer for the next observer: 15.88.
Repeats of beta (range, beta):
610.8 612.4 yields 16.43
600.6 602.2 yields 16.42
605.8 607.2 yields 16.2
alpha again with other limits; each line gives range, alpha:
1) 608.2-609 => -3.084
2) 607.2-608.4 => -3.149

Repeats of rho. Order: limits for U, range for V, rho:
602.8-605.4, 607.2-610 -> 0.46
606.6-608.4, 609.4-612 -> 1.00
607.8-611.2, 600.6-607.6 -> 0.08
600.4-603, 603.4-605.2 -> 0.08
